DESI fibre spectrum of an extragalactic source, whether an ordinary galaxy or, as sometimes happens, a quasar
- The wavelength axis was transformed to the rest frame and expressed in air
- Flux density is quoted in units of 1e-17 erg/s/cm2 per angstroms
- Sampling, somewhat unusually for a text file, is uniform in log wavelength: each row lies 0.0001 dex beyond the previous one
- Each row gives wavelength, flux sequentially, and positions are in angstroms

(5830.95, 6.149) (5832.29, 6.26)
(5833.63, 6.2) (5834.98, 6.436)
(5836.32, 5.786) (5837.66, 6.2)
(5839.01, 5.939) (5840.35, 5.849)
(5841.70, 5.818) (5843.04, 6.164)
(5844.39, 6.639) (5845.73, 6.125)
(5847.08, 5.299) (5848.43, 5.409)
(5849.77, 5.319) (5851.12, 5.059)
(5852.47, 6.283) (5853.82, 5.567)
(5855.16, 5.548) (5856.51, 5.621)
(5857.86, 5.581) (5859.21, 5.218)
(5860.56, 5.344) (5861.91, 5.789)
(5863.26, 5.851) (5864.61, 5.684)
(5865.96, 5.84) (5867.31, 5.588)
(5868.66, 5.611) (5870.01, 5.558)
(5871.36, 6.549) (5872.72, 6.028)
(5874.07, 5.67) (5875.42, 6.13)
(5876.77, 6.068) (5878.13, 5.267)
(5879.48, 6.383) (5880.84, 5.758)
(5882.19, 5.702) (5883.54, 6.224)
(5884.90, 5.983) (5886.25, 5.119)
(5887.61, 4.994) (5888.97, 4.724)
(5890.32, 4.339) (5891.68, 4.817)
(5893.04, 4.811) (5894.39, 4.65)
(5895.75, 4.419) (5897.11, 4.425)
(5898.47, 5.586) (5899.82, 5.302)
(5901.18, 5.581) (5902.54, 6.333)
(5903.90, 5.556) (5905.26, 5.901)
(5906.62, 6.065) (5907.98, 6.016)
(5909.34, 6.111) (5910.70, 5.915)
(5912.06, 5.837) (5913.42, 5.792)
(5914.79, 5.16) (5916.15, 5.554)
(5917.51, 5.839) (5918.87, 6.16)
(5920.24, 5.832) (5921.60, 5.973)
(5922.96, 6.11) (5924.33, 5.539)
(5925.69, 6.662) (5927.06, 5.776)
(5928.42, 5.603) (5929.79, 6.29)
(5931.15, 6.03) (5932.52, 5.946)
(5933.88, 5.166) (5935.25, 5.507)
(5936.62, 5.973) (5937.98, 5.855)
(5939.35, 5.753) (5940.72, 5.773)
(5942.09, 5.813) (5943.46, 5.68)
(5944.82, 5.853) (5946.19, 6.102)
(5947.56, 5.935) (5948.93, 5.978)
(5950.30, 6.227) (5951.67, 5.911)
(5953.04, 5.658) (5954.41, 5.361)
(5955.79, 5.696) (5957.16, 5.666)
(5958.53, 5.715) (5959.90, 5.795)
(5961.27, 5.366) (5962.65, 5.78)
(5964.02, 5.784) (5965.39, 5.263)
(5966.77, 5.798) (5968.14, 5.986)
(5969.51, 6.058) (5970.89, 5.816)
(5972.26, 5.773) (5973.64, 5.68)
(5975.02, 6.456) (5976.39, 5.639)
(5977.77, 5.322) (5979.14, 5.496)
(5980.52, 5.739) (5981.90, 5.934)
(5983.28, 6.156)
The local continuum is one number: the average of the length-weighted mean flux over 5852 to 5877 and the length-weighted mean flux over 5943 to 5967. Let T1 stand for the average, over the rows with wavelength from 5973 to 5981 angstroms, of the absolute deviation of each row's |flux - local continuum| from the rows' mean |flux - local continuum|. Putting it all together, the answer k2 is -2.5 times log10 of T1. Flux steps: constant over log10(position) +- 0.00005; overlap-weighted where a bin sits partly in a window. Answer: 1.75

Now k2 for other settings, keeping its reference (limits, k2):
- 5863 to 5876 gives 2.05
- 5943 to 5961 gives 2.36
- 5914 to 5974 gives 2.04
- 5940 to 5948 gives 2.62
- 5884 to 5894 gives 1.44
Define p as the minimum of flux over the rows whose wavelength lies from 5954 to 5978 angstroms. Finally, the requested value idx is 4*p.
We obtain 21.1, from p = 5.263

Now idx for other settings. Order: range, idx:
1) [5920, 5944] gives 20.7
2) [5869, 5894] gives 17.4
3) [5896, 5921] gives 17.7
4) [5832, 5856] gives 20.2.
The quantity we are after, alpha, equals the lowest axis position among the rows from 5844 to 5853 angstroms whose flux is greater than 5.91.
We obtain 5844.39 angstroms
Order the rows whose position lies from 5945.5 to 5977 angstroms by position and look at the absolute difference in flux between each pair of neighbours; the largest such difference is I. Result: 0.8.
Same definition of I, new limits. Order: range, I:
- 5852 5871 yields 0.7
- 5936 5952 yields 0.3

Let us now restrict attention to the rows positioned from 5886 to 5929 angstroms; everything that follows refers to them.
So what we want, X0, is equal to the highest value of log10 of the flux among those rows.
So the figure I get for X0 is 0.824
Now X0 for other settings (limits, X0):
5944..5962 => 0.794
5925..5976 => 0.824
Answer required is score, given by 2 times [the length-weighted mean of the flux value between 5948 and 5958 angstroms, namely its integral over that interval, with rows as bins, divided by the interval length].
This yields 11.6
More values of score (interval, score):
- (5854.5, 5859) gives 11.1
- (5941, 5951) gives 11.9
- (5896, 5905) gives 10.9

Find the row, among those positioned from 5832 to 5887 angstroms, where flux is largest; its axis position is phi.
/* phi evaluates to 5844.39 angstroms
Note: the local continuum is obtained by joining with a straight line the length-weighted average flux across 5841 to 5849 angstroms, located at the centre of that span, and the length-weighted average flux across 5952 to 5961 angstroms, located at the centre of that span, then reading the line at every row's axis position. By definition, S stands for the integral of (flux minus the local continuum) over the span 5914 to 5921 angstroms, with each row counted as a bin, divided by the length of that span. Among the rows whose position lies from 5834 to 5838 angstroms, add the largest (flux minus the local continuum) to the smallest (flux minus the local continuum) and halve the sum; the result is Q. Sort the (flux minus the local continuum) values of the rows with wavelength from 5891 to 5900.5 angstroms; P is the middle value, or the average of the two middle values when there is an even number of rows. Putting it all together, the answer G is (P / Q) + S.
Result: -6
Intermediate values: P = -1.0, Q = 0.2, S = -0.03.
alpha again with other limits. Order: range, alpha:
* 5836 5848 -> 5837.66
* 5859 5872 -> 5871.36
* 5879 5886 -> 5879.48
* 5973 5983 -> 5975.02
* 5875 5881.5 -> 5875.42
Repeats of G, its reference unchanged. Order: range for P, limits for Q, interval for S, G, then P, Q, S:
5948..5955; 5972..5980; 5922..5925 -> 1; 0.3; 0.3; 0.11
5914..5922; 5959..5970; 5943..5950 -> 3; 0.1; 0.0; 0.26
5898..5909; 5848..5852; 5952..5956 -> 0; 0.0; -0.7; -0.07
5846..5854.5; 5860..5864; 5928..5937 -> 2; -0.5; -0.3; 0.08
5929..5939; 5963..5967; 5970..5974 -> -2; 0.2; -0.1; 0.17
